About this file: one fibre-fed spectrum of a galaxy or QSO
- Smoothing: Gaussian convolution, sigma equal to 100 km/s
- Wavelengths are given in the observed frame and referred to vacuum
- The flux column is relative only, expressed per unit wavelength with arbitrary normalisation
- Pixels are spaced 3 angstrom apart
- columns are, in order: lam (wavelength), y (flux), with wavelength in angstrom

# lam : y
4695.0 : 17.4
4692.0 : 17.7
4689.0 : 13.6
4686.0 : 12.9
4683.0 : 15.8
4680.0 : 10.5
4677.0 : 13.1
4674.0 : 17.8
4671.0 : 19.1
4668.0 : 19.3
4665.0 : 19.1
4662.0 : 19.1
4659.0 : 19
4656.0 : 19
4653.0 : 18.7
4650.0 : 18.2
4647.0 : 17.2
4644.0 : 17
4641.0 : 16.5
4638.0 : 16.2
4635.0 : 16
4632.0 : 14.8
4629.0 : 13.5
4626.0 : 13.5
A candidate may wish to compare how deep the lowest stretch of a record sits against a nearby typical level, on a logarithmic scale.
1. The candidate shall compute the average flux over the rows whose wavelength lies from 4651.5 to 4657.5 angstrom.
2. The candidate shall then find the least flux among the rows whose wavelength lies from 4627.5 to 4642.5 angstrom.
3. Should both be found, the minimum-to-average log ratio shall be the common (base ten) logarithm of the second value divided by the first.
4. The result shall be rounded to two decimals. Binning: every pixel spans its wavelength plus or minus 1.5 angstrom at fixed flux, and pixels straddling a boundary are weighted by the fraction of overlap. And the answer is -0.14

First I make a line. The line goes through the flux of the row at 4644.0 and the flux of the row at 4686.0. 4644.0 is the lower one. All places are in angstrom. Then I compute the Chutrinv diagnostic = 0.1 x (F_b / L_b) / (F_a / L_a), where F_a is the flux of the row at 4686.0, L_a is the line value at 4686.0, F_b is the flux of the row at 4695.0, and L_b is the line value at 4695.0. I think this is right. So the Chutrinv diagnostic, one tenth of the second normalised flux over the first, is 0.14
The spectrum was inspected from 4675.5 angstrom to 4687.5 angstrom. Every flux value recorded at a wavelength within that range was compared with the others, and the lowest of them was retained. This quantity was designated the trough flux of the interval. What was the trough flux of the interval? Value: 10.5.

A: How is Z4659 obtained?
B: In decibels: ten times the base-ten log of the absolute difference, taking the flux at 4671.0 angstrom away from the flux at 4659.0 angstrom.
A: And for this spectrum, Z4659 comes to -10.0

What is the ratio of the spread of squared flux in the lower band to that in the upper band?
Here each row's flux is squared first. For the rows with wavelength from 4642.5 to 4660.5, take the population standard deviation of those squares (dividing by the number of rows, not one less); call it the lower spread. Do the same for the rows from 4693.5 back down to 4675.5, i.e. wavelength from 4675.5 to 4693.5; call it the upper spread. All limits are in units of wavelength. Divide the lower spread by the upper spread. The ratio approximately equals 0.45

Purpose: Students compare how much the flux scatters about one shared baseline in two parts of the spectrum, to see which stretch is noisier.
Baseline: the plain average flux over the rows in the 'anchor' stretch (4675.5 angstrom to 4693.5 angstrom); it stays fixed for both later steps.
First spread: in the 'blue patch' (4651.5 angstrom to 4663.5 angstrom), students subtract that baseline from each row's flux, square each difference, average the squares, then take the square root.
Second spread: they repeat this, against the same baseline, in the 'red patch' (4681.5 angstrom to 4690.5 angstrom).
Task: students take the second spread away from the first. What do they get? 3.8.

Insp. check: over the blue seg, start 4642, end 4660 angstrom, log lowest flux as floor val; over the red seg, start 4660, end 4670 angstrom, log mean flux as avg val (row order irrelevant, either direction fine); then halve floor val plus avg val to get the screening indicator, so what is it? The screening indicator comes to 18.1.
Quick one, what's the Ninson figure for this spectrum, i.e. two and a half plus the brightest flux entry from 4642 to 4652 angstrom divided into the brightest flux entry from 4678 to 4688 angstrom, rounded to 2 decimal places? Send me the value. 3.37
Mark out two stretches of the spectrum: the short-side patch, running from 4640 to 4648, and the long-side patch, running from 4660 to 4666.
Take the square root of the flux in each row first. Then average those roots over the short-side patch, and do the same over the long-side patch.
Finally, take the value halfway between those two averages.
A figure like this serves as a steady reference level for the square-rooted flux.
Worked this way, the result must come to 4.24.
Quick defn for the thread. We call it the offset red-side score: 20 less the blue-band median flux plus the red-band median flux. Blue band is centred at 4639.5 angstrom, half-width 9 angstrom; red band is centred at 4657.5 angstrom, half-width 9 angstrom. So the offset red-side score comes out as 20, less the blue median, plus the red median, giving 23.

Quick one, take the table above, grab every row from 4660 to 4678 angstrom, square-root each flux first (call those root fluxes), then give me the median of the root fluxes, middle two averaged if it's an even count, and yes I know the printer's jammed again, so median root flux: 4.4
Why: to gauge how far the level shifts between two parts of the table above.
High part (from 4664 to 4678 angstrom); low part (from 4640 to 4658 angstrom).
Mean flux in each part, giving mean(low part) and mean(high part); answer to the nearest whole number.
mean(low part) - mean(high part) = 0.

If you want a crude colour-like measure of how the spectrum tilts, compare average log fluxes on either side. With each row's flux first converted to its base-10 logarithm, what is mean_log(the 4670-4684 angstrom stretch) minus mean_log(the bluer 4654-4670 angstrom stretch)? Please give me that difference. -0.11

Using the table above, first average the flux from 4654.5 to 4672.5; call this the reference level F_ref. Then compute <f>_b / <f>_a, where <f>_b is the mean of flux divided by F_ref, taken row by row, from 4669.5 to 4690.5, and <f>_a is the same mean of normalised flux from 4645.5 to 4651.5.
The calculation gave 0.8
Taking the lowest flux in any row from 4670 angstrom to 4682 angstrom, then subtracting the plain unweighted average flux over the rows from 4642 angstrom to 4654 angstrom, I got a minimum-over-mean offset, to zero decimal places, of -7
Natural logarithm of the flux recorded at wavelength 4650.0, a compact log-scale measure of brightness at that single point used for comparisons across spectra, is 2.90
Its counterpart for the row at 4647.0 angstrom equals 2.84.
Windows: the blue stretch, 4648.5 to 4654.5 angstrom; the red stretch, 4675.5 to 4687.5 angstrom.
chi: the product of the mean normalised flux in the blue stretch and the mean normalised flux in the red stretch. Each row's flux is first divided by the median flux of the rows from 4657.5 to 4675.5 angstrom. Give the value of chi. 0.66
